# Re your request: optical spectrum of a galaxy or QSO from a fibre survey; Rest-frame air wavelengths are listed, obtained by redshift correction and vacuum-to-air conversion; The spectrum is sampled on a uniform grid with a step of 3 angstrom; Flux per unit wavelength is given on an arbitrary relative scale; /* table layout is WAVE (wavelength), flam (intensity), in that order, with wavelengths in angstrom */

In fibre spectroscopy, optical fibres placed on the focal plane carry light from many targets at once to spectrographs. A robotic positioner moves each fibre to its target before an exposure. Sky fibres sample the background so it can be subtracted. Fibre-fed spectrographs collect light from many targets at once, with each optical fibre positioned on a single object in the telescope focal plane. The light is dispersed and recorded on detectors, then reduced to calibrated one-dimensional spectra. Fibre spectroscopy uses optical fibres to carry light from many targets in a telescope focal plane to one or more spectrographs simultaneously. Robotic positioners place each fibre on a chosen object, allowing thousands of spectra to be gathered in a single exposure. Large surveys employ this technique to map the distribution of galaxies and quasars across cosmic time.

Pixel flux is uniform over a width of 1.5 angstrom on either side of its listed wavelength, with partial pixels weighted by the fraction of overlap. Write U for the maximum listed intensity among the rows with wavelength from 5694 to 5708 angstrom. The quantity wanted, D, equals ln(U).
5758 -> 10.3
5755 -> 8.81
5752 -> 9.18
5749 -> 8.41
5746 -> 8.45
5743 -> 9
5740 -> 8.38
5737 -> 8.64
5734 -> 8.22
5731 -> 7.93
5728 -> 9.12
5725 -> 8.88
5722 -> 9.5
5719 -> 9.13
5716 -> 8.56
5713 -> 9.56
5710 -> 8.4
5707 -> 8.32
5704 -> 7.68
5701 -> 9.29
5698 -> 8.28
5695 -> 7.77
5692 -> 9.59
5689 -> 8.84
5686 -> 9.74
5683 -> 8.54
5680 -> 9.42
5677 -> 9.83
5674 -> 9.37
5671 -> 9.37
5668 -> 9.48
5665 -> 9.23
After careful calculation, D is 2.23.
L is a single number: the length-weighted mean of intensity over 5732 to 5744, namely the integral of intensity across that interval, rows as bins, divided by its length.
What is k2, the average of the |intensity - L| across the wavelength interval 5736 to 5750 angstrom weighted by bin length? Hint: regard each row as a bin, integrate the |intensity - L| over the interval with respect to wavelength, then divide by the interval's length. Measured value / 0.19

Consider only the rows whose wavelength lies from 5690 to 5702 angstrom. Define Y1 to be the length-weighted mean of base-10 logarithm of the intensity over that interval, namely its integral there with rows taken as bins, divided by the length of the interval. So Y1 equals 0.939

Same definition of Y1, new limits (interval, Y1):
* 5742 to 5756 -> 0.942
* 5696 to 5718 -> 0.932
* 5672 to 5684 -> 0.969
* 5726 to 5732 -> 0.934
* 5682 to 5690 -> 0.958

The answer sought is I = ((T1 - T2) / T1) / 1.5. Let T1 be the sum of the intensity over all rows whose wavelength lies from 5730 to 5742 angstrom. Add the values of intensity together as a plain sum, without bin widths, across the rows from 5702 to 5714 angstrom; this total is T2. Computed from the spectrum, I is -0.016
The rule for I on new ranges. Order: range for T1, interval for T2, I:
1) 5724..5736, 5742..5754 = -0.017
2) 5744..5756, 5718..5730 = -0.034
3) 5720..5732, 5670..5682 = -0.048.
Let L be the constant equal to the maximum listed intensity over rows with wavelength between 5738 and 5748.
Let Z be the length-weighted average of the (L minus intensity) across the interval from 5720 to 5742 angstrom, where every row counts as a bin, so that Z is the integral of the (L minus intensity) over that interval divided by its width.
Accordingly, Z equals 0.3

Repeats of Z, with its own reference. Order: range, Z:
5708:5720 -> 0.1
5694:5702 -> 0.6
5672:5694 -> -0.3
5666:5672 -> -0.4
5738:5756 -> 0.3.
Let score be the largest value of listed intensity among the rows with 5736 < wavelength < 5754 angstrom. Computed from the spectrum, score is 9.18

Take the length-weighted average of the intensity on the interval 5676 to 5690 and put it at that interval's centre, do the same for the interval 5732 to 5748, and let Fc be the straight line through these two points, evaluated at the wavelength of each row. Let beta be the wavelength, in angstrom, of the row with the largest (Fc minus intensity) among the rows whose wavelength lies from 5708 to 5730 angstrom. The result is 5710 angstrom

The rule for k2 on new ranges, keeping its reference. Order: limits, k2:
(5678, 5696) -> 0.73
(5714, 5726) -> 0.53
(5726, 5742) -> 0.35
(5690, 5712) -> 0.57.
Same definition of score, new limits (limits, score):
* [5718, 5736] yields 9.5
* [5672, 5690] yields 9.83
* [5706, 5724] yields 9.56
